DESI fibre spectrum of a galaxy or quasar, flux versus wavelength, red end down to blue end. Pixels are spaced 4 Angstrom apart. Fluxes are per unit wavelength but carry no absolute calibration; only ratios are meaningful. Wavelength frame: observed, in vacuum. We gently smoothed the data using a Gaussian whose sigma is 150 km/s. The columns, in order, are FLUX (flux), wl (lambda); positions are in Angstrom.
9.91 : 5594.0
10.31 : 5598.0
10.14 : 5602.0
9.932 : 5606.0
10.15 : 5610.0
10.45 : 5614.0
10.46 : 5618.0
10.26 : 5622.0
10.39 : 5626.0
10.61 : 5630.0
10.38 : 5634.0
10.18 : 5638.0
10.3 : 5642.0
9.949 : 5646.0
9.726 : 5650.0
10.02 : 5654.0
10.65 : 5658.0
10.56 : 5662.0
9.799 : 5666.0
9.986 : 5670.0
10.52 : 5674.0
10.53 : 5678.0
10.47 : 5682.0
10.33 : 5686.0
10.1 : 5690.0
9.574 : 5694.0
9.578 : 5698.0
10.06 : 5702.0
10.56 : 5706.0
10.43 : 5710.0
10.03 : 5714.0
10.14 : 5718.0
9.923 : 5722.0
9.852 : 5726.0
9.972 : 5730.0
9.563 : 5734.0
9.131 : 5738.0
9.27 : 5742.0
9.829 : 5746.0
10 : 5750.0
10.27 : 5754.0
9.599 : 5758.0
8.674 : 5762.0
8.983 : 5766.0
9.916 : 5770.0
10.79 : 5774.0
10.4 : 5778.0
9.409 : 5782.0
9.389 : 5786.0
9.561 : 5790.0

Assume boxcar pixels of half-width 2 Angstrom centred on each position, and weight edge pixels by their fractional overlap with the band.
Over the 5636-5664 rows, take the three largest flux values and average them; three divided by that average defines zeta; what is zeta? 0.286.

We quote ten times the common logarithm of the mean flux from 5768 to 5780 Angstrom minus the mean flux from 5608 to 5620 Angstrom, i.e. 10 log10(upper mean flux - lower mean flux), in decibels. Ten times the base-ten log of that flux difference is -18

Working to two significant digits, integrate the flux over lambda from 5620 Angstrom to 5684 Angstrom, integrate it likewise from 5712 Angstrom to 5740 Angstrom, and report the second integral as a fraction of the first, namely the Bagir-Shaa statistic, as 0.42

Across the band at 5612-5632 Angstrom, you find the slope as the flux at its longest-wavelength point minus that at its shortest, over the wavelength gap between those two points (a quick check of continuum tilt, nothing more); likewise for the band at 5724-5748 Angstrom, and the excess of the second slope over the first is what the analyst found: -0.01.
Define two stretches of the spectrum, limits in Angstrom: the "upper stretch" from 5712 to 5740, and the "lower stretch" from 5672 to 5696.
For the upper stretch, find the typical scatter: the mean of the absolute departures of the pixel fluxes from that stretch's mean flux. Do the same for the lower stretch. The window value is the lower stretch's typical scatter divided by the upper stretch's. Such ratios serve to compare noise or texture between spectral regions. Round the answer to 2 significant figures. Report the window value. 1.1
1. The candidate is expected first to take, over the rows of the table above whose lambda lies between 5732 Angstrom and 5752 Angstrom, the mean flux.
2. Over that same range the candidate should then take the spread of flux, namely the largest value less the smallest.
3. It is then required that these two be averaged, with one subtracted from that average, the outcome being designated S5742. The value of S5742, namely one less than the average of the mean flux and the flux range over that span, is 4.21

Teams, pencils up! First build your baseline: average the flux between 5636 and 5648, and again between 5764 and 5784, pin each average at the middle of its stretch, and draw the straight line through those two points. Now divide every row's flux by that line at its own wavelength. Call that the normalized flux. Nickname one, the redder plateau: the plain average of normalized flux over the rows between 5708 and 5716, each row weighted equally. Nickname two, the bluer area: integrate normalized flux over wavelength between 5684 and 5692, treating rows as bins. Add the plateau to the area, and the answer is 9.15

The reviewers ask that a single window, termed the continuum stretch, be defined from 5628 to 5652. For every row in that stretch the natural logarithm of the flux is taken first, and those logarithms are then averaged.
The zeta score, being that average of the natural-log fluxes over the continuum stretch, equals 2.32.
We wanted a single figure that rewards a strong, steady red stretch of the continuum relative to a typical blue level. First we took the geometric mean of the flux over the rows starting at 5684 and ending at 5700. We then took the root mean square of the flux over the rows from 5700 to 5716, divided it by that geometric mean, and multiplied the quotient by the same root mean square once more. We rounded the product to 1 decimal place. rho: 10.7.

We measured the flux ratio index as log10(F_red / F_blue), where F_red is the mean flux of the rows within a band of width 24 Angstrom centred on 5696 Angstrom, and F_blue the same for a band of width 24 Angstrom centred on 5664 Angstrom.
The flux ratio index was -0.0095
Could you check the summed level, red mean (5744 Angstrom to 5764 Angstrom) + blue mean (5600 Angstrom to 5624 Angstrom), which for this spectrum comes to 19.91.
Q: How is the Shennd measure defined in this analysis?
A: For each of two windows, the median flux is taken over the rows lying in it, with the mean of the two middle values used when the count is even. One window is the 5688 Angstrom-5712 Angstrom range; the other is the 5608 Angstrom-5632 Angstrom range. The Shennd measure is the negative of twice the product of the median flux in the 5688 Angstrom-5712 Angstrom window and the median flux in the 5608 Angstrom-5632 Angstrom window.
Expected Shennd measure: -210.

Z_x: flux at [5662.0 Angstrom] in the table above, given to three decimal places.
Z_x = 10.560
